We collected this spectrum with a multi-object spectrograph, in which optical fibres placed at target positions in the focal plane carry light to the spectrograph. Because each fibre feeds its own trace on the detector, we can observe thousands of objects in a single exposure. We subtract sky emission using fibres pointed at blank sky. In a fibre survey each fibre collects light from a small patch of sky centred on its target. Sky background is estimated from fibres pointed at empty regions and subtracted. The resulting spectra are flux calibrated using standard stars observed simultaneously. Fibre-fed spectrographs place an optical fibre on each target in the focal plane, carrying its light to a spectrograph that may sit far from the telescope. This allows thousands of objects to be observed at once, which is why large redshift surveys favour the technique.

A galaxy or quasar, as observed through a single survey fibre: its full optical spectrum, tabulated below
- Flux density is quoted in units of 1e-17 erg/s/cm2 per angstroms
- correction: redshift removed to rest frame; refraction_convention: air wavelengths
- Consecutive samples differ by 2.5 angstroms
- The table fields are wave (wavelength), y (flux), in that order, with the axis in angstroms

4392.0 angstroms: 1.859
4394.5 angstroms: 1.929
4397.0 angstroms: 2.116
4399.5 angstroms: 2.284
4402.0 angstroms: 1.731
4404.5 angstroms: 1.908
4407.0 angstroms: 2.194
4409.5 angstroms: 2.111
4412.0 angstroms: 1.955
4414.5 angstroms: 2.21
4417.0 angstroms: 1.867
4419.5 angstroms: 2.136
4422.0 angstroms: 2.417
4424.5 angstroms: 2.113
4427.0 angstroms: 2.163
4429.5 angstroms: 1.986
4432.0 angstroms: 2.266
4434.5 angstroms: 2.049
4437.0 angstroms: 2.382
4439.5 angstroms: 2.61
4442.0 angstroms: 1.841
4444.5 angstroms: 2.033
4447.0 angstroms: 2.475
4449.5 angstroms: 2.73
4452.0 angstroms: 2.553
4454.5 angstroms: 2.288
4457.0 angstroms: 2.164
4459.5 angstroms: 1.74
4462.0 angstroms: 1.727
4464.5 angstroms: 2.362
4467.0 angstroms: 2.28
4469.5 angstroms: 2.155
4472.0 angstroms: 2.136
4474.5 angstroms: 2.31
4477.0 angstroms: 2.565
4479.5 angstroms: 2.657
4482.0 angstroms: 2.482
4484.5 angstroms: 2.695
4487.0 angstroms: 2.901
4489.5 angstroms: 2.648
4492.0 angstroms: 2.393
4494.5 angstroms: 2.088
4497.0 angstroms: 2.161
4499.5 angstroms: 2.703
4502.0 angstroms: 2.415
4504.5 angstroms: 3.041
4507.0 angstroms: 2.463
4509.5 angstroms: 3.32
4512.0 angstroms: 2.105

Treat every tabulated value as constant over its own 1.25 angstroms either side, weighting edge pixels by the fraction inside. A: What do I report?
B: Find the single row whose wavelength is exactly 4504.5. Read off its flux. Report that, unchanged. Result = 3.041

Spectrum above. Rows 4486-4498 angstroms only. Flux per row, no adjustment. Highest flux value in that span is 2.901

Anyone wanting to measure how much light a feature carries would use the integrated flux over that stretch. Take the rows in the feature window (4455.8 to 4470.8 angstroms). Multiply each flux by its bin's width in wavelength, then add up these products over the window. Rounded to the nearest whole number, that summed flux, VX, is 31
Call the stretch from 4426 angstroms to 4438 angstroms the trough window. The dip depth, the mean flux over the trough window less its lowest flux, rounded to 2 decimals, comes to 0.18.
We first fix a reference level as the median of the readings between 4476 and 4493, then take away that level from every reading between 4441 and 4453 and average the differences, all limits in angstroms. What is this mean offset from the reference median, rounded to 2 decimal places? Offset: -0.32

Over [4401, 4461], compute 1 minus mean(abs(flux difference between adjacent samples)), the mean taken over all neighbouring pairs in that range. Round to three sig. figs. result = 0.735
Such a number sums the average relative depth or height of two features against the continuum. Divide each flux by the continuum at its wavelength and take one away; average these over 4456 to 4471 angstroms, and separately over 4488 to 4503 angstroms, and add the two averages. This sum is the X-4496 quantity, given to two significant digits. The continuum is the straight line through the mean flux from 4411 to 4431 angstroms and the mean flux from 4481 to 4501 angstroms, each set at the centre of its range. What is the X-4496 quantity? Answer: -0.17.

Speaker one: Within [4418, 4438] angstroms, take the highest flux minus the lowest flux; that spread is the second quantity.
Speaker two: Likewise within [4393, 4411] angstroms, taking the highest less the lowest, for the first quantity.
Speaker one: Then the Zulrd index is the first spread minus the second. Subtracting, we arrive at 0.12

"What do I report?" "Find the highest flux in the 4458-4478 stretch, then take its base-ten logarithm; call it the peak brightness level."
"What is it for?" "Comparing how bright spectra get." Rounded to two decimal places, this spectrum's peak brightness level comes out 0.41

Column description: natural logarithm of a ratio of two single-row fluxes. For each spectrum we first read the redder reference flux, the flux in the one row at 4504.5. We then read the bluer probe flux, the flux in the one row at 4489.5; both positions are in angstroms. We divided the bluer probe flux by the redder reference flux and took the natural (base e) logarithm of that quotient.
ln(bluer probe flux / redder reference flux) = -0.14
